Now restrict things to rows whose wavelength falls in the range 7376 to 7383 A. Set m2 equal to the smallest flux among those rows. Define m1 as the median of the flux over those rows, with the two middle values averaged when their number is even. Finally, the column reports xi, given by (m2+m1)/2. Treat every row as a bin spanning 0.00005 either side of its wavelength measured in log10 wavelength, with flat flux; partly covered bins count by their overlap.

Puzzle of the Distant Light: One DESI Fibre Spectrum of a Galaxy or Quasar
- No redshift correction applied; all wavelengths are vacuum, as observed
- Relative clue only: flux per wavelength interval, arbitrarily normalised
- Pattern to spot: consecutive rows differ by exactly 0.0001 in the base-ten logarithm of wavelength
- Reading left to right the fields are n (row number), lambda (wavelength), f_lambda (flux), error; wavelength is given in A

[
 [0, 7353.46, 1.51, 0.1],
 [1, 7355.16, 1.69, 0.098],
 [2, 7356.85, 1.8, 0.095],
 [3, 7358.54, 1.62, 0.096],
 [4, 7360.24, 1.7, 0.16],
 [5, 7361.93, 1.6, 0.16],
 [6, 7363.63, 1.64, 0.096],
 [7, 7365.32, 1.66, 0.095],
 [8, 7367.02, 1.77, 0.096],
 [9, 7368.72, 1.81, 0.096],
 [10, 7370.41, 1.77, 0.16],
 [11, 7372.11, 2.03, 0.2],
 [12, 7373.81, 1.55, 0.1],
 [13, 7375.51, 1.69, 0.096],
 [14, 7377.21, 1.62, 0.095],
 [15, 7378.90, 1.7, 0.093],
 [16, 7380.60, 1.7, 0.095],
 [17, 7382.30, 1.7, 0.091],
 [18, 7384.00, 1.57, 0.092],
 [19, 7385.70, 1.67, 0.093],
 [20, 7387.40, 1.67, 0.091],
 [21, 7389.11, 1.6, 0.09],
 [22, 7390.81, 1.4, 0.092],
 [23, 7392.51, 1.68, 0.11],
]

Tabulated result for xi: 1.66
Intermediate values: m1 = 1.70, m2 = 1.62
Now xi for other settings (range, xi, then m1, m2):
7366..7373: 1.78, 1.79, 1.77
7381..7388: 1.62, 1.67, 1.57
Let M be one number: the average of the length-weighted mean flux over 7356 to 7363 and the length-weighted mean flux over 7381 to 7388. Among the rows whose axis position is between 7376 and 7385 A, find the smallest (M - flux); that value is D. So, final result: -0.03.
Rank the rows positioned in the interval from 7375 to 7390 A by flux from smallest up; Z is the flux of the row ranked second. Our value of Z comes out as 1.6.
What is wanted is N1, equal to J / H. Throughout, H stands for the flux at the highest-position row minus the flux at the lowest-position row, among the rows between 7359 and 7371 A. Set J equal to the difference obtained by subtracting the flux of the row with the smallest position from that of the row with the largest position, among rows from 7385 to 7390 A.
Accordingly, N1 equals -1.0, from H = 0.07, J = -0.07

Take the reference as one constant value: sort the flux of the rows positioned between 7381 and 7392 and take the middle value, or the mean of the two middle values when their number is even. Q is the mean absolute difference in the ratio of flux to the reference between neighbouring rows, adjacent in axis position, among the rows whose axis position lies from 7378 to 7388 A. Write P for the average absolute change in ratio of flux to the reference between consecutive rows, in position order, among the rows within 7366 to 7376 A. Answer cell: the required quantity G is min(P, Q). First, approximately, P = 0.117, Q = 0.028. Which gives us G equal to 0.028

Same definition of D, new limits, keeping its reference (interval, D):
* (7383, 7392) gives 0.00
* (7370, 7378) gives -0.36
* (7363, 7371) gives -0.14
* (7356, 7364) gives -0.13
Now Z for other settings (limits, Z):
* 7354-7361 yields 1.69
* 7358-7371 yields 1.62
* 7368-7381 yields 1.62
